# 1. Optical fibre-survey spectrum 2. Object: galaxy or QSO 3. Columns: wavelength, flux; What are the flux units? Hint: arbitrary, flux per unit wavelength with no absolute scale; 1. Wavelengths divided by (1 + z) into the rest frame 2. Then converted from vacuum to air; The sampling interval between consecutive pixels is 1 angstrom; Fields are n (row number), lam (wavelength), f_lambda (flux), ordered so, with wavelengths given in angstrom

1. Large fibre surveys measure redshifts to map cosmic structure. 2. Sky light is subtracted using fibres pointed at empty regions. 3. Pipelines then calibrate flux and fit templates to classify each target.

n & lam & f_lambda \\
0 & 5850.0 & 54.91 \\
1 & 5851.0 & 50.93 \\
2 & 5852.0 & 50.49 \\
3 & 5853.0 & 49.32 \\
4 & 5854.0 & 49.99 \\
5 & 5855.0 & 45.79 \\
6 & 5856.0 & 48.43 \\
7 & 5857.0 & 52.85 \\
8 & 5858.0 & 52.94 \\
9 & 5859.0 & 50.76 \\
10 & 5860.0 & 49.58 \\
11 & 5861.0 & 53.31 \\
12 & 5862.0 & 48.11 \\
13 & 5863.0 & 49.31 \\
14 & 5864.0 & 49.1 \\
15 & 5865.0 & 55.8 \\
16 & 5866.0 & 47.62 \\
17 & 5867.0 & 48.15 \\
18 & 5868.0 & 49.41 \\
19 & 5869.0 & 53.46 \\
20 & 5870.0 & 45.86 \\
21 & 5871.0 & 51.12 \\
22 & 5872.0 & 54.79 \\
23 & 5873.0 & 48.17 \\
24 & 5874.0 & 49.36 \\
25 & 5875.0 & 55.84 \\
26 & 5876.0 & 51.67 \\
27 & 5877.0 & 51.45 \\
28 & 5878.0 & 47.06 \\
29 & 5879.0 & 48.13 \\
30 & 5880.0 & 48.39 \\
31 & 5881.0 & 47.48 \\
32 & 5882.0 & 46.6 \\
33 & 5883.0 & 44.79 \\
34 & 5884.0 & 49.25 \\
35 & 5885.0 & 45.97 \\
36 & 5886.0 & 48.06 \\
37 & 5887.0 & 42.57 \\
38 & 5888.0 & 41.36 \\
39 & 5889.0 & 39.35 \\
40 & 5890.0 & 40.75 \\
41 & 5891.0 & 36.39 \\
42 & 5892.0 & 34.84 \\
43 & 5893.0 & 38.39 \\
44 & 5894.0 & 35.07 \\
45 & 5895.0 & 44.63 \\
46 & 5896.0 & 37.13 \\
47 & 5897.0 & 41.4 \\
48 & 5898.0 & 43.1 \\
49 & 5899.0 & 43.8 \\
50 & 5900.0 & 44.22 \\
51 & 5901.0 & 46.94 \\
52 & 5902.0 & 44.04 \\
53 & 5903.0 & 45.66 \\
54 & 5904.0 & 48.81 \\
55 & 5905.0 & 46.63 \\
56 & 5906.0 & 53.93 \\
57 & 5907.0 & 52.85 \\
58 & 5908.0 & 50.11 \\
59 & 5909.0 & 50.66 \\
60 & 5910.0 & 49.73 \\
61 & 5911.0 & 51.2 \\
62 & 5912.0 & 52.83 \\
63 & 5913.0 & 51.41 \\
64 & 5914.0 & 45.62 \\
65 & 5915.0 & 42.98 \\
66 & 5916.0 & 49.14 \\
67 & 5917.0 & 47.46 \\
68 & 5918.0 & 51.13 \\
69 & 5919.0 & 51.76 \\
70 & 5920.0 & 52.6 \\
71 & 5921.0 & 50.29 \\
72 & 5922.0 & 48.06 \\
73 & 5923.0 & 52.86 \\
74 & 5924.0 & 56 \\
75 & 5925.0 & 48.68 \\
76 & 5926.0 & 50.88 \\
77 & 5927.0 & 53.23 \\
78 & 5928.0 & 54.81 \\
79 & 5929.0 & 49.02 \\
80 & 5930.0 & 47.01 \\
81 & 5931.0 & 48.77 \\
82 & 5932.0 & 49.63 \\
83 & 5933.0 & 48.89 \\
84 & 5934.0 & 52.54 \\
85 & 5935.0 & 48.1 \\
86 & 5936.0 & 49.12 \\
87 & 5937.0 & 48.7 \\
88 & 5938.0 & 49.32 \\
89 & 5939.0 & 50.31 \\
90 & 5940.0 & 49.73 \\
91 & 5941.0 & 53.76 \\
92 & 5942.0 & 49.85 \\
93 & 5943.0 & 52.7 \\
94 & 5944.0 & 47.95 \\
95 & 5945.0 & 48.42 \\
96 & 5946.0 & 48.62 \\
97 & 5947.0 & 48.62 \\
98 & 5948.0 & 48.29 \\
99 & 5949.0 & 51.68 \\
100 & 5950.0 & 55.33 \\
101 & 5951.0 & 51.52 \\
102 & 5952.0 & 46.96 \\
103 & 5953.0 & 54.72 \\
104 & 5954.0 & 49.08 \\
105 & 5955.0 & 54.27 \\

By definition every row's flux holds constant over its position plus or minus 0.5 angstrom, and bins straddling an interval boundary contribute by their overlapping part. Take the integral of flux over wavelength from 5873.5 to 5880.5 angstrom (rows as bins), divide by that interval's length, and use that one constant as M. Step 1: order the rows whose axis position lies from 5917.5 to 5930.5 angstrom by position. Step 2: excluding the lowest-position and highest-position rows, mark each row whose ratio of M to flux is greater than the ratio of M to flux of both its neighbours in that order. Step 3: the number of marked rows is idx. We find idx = 2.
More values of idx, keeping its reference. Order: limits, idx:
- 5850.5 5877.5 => 8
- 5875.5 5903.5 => 8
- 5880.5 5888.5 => 2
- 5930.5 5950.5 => 7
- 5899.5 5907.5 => 2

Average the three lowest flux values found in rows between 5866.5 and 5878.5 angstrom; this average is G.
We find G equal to 47.0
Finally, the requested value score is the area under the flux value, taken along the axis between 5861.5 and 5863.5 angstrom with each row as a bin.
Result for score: 97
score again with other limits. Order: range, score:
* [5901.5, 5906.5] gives 239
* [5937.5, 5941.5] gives 203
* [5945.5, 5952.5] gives 351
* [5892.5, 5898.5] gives 240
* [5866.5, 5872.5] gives 303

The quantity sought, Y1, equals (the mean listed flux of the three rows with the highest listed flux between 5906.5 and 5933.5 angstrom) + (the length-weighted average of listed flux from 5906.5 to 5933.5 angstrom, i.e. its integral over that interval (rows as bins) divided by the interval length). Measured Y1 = 105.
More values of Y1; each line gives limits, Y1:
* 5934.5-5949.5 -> 102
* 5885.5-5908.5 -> 96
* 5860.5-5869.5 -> 105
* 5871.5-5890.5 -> 102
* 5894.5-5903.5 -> 89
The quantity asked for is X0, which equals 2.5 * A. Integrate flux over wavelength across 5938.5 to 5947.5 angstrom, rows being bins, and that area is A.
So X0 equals 1125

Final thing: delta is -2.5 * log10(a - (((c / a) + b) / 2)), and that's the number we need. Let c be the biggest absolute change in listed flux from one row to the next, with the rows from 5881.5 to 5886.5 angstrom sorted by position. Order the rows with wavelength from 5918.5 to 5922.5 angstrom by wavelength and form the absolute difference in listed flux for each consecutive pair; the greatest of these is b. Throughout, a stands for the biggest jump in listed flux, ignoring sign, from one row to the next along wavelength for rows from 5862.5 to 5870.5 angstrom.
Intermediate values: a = 8.2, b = 2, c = 4.46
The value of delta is -2.1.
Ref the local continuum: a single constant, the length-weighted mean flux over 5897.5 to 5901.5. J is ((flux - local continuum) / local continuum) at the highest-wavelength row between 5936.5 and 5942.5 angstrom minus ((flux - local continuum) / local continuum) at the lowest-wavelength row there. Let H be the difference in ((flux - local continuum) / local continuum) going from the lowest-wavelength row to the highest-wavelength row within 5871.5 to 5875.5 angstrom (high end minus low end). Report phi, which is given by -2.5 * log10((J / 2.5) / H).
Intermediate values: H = 0.024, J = 0.03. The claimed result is 0.9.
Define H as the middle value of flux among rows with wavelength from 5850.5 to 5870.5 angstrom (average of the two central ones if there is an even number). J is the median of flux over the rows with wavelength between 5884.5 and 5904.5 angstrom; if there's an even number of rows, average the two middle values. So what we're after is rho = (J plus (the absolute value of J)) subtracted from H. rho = -36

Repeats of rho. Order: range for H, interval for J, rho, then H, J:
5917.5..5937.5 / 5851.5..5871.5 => -49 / 50.0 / 49.5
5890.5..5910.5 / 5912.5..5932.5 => -55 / 44.4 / 50.0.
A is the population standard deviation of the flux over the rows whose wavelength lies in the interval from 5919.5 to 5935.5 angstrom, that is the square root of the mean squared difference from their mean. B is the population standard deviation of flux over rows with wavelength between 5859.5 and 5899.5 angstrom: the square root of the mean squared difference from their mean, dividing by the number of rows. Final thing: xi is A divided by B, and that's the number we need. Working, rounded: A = 2.6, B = 5.4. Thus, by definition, 0.5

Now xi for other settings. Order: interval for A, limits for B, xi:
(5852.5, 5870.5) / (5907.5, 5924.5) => 0.9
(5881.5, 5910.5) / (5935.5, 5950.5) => 2.3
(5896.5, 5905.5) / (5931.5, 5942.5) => 1.3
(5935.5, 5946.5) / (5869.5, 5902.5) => 0.3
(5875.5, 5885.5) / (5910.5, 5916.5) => 0.6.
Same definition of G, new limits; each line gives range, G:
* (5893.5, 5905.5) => 37.9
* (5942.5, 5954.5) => 47.7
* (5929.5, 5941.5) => 47.9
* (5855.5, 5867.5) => 48.0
